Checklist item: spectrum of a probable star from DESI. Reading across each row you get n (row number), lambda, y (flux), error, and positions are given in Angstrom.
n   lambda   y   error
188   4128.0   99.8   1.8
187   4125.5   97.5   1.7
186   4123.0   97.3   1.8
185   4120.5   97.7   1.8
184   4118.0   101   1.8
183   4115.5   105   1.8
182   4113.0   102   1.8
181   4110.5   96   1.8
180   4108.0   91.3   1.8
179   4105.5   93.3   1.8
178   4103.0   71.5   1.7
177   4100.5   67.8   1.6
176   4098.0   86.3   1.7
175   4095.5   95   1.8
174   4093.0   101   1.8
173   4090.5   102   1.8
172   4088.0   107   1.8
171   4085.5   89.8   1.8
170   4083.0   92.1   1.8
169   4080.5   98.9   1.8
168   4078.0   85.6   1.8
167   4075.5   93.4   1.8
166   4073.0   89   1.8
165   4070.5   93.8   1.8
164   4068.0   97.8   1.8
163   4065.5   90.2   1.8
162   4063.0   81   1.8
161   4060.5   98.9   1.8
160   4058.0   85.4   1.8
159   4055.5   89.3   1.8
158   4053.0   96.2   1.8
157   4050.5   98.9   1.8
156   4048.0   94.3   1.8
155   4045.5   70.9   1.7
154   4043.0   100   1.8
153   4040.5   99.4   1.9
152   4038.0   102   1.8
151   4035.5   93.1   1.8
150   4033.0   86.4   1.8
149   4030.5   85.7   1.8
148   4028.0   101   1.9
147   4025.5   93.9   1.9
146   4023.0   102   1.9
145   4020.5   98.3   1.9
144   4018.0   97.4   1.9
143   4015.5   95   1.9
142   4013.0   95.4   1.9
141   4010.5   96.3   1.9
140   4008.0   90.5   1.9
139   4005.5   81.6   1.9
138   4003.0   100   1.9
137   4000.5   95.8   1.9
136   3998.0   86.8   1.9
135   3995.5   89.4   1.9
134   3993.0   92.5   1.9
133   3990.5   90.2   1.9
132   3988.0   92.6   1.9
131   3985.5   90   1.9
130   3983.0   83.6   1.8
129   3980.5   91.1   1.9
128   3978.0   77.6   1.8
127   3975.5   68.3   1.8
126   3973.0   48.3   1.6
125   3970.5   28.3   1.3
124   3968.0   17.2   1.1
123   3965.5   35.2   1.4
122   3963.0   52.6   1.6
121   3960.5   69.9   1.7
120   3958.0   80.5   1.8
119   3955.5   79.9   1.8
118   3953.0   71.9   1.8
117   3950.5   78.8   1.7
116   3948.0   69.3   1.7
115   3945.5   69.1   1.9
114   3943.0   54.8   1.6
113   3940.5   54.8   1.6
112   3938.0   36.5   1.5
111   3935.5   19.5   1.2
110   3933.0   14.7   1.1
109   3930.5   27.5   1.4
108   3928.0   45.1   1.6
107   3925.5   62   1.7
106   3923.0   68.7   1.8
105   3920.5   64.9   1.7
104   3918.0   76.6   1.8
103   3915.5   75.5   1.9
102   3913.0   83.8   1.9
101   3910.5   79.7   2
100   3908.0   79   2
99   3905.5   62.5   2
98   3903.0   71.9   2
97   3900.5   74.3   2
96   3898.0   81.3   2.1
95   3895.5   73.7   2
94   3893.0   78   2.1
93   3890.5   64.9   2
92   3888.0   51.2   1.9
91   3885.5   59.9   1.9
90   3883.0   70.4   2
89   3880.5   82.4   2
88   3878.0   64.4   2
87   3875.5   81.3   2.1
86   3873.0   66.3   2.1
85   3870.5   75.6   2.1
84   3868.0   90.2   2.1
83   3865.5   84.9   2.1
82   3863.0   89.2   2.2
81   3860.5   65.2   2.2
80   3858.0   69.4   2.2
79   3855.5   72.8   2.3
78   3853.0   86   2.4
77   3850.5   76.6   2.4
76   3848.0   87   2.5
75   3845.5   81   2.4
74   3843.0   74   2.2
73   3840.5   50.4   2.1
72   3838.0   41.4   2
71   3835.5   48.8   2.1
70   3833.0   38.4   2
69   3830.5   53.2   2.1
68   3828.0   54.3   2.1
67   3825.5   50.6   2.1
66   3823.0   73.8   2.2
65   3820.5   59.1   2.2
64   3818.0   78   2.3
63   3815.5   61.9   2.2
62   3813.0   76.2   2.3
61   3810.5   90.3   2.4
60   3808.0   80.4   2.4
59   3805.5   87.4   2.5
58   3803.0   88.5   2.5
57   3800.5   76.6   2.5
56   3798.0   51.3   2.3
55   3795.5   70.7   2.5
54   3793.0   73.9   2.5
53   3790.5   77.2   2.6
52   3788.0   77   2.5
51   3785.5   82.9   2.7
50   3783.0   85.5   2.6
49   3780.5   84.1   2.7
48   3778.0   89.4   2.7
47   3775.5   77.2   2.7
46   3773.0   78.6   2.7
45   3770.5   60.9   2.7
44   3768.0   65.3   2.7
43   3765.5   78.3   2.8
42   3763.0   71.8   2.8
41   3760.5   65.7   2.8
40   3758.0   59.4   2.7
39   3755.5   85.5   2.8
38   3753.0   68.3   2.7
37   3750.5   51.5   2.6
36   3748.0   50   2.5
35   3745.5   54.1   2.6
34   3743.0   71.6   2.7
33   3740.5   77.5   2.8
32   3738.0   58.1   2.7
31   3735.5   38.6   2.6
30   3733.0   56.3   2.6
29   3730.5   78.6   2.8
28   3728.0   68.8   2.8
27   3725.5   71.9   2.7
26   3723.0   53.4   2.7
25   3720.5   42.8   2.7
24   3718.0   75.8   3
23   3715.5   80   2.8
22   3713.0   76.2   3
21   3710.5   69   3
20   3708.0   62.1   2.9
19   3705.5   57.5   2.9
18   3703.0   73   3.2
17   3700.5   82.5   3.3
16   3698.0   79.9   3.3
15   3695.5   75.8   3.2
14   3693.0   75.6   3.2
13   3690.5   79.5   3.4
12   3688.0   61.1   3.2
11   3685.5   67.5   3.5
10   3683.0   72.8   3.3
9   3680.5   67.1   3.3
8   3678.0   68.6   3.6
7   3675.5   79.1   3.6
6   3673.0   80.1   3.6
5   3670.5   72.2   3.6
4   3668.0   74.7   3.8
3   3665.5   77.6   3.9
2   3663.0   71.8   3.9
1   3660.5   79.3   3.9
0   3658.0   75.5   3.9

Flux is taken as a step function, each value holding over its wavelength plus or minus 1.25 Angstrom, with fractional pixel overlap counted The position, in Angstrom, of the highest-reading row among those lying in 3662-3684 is 3673.0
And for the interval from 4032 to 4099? 4088.0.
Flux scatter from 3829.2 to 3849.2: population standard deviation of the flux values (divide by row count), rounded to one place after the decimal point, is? 17.5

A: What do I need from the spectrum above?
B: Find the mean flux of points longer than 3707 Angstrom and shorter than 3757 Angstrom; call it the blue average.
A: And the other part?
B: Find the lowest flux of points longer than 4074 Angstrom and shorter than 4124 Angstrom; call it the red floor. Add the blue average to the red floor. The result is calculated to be 132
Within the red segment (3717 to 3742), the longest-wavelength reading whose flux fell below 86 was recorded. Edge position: 3740.5 Angstrom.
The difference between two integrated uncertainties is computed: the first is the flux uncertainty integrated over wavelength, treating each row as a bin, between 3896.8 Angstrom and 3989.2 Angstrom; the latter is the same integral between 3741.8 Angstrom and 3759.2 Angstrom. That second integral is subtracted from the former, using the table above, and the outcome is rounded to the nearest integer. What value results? 112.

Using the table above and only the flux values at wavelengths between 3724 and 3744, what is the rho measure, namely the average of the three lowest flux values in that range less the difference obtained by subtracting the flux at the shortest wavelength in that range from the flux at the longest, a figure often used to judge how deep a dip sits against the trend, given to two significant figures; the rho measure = 51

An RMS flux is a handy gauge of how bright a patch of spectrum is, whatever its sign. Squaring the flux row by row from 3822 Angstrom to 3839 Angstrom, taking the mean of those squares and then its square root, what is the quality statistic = 53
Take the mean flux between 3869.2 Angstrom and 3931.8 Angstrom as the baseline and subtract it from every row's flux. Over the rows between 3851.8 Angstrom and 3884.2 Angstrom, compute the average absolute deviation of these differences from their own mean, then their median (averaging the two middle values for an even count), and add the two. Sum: 15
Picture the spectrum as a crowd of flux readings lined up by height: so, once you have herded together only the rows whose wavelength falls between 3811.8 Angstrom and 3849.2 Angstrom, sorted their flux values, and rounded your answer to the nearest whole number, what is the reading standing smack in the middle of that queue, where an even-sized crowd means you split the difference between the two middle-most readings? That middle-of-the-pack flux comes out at 59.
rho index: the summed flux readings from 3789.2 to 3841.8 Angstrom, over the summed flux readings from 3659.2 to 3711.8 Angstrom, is 0.91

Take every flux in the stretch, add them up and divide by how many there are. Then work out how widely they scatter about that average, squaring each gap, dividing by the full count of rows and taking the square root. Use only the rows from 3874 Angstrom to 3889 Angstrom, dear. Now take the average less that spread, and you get 57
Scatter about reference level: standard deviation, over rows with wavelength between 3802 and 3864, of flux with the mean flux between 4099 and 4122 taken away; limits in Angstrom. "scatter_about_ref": 16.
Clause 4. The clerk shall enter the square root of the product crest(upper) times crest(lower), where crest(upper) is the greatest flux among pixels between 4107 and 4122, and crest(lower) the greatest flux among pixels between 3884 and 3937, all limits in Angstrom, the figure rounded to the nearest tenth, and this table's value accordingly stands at 93.8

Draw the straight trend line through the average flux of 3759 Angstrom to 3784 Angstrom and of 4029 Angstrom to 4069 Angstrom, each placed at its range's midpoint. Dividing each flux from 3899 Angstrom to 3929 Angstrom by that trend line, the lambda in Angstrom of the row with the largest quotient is 3913.0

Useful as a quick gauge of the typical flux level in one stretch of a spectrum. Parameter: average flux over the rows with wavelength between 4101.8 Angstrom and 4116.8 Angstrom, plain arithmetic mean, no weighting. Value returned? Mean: 93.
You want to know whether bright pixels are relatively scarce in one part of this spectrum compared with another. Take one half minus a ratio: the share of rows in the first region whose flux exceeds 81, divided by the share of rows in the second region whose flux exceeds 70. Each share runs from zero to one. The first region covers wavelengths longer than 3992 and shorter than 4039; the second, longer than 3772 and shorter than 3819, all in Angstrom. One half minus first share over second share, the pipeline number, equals -0.62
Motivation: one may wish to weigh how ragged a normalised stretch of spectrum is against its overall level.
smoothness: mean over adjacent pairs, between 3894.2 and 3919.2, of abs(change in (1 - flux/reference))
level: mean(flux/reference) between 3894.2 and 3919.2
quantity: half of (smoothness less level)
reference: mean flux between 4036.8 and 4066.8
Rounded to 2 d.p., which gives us -0.38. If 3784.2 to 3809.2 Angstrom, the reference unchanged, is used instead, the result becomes -0.37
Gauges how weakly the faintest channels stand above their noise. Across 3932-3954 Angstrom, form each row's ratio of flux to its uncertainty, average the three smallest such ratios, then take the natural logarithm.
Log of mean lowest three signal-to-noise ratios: 2.9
